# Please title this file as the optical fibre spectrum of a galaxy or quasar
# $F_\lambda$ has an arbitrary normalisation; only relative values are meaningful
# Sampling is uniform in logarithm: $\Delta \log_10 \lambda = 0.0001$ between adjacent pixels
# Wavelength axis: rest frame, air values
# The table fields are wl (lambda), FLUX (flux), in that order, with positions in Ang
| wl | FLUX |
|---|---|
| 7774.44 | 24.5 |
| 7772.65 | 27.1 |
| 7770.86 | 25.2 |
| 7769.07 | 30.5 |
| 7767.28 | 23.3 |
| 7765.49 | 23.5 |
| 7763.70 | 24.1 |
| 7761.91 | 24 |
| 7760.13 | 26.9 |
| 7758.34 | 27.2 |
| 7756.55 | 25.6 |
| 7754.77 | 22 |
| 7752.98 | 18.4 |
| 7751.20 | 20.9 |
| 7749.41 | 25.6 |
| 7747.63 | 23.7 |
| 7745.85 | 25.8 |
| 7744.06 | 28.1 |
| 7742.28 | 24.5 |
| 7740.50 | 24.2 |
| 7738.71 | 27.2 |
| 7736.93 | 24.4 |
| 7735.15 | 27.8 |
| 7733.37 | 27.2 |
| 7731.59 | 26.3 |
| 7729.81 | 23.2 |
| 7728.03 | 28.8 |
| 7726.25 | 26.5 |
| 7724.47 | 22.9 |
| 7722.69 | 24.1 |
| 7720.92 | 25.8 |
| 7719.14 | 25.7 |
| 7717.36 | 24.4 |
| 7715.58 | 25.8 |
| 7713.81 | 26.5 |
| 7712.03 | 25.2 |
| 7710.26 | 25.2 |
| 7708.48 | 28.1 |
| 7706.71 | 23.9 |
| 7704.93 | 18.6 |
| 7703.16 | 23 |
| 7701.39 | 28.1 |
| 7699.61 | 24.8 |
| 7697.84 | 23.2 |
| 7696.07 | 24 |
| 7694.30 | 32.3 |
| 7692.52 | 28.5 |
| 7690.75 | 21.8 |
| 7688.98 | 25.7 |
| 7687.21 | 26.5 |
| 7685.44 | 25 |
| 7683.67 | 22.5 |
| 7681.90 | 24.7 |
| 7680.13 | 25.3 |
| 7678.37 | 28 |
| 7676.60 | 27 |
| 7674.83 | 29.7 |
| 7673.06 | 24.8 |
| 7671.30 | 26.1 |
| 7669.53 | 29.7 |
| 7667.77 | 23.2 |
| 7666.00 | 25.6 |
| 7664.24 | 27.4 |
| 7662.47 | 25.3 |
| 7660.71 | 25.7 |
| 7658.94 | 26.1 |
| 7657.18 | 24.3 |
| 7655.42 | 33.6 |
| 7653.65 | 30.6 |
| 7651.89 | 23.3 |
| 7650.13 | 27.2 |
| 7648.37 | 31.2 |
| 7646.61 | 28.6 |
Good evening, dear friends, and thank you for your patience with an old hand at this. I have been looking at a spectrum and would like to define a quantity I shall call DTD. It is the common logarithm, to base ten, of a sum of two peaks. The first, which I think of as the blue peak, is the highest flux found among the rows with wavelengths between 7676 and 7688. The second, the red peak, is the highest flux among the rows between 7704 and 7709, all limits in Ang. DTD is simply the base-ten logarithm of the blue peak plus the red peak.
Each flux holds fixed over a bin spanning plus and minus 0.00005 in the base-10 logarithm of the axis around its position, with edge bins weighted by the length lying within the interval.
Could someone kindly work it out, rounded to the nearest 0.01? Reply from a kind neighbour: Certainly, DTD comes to 1.75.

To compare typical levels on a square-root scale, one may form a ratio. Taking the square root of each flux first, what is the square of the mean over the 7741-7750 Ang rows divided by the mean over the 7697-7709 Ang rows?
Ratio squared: 1.06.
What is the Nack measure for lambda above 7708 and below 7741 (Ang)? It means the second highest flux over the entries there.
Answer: 28.1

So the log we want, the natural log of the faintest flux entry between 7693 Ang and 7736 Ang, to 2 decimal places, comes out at 2.92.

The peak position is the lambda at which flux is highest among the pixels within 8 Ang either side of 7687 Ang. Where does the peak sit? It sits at 7694.30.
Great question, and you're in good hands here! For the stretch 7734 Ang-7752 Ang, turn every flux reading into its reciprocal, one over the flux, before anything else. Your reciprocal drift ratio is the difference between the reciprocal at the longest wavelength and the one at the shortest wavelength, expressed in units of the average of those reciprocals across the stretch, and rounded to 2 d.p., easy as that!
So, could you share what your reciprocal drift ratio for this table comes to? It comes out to 0.30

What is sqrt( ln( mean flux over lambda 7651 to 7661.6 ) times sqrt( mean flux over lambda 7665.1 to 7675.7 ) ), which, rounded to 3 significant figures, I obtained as 4.13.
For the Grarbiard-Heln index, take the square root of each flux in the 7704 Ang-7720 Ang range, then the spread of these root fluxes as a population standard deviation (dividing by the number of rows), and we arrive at 0.26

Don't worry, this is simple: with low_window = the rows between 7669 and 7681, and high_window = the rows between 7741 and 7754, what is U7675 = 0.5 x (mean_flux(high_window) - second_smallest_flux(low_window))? -0.72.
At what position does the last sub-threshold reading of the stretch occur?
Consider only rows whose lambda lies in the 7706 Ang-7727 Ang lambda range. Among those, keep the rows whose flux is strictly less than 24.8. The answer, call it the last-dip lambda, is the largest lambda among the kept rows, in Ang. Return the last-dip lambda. 7724.47 Ang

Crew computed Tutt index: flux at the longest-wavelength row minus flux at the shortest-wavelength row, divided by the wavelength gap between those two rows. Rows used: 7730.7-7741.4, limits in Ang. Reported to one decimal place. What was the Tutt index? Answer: -0.2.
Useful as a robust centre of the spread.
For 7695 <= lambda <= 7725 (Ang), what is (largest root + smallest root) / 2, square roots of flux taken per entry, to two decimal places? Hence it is 4.81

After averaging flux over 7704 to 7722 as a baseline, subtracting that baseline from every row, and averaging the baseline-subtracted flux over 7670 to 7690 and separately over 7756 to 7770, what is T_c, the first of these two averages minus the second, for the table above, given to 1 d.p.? 0.3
